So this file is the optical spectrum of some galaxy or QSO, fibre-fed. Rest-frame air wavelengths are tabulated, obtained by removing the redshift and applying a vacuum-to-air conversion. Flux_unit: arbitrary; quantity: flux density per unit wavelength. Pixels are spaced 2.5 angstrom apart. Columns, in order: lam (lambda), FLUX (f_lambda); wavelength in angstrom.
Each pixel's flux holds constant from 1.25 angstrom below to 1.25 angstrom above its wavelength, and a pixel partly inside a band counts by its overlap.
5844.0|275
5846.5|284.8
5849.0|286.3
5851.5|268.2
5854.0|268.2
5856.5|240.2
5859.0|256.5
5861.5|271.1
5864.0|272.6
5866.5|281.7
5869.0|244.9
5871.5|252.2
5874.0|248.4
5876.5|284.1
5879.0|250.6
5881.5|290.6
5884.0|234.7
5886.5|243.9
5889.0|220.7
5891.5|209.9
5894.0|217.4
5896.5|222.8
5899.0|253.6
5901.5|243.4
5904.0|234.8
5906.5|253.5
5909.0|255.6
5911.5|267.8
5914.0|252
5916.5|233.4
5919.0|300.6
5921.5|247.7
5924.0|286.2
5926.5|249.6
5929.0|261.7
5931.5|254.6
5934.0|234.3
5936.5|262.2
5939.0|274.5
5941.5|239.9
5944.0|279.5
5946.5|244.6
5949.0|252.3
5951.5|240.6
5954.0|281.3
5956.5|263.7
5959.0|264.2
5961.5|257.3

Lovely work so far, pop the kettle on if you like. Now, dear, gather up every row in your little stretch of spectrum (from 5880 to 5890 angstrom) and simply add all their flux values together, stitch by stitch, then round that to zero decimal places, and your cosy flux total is 990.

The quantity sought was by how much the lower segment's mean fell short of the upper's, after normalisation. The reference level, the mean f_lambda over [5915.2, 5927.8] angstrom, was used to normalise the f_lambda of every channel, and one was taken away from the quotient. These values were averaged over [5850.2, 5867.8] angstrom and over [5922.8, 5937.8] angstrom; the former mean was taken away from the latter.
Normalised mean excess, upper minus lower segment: -0.028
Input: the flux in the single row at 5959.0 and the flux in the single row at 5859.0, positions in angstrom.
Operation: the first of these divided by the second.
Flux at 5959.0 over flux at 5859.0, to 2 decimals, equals 1.03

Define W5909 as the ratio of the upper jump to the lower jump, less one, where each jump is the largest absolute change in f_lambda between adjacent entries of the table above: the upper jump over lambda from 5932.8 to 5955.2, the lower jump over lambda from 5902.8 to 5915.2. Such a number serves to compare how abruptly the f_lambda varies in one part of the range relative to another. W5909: 1.2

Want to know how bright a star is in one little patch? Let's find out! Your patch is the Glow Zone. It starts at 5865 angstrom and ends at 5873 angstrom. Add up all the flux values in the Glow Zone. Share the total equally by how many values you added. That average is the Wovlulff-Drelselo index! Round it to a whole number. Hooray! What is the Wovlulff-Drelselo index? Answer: 260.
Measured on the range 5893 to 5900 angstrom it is 231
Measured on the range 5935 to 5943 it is 259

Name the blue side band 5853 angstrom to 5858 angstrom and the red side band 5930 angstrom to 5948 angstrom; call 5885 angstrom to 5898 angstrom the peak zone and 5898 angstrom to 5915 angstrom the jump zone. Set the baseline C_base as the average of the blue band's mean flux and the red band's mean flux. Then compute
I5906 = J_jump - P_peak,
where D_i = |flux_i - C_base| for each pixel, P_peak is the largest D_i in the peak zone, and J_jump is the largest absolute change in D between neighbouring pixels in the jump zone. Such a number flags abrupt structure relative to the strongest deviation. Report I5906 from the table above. -26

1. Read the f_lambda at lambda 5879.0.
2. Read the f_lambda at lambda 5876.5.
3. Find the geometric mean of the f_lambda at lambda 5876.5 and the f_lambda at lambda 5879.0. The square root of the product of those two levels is 267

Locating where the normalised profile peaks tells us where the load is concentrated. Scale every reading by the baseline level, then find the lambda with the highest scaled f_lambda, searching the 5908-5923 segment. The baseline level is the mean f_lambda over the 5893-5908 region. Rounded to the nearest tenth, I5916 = 5919.0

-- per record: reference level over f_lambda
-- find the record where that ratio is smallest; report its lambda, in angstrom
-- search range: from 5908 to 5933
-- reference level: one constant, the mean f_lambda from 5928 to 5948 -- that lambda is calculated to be 5919.0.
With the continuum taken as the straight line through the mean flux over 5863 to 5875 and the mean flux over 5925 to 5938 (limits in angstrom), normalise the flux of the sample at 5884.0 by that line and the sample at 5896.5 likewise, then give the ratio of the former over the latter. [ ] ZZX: 1.05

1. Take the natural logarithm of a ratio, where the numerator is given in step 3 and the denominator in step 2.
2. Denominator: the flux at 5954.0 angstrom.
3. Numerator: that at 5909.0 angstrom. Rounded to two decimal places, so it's -0.10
